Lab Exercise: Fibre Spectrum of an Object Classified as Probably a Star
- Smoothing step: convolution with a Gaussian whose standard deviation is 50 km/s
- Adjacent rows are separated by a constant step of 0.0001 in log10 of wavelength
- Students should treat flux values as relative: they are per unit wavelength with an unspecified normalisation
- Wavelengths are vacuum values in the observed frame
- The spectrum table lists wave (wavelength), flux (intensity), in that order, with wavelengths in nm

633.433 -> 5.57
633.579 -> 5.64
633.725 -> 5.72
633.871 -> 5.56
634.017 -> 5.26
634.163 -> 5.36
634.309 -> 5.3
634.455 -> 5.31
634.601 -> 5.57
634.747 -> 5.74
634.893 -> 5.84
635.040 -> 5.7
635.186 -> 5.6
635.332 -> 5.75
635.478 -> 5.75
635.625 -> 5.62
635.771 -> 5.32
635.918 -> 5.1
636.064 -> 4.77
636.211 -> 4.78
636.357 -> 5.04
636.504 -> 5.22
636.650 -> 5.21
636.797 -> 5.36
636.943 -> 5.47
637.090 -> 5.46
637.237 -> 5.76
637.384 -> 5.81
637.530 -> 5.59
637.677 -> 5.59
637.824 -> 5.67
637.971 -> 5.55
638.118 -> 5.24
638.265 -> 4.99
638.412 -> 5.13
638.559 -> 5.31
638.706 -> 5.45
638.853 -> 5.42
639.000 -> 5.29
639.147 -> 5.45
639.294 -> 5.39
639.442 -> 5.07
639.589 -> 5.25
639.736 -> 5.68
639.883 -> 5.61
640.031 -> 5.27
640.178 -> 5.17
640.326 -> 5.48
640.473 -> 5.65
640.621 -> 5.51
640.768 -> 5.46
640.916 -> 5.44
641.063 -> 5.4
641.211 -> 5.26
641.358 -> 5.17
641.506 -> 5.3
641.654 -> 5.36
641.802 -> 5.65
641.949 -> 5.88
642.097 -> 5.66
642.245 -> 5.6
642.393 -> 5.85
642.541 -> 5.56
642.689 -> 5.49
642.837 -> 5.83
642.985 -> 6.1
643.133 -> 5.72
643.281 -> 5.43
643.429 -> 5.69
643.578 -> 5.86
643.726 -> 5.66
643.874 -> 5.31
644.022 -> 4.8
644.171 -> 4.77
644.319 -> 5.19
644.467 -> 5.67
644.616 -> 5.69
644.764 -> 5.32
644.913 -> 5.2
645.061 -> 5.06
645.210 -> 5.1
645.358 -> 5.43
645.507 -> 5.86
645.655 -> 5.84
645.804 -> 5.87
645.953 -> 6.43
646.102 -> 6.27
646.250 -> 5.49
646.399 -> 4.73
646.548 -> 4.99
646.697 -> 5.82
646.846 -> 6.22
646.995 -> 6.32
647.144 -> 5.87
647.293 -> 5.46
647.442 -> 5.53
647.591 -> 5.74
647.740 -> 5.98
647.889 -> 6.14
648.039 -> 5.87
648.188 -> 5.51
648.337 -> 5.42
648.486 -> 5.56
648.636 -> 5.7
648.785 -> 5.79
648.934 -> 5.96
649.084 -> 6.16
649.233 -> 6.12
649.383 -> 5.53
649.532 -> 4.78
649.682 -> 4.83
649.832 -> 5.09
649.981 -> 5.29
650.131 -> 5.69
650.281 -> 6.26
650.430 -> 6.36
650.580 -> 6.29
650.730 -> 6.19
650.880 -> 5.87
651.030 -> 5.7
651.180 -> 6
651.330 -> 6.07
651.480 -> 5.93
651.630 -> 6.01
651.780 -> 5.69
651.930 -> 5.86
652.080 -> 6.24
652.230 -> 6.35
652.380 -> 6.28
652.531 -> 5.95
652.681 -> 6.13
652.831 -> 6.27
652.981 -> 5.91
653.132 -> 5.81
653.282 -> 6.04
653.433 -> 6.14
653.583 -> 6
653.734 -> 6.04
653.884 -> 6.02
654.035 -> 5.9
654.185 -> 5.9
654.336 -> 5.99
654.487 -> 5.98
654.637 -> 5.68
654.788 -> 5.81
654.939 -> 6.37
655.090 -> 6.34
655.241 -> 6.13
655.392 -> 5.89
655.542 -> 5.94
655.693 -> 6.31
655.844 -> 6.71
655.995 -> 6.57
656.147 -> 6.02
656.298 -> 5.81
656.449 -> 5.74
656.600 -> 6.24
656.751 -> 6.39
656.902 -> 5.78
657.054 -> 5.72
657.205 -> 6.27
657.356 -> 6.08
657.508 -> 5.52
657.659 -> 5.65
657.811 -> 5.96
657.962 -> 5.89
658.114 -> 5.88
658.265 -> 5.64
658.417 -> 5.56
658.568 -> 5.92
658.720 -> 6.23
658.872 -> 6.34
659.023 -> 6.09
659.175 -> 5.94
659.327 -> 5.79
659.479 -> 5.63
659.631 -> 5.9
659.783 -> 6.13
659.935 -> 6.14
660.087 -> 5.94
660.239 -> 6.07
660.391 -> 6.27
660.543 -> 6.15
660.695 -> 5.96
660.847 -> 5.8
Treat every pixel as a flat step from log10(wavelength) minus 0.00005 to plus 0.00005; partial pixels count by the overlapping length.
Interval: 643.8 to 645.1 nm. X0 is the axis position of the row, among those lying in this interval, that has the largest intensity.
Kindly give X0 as 644.616 nm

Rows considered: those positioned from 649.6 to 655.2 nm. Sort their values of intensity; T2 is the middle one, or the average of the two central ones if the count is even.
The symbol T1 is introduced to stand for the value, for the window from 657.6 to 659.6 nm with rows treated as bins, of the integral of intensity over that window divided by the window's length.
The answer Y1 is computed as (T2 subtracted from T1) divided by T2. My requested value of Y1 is -0.02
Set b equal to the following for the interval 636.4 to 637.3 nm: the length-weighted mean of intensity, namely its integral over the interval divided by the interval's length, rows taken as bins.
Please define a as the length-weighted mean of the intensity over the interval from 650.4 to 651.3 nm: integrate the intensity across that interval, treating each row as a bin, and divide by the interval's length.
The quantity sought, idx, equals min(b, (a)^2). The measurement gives 5.40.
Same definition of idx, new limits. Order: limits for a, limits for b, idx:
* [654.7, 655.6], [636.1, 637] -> 5.16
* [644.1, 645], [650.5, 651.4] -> 6.02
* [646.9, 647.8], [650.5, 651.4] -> 6.02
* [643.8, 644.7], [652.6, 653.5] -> 6.05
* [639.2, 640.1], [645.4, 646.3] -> 5.96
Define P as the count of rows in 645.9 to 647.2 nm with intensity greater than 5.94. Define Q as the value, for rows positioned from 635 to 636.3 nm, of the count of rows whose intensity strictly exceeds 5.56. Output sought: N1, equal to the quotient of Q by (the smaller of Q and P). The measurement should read 1.25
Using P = 4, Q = 5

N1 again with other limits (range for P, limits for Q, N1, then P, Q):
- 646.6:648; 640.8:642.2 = 1.00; 4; 3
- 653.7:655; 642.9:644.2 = 1.00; 5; 5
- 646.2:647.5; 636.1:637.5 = 1.00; 2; 2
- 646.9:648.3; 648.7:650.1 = 1.33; 3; 4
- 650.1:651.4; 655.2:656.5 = 1.50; 6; 9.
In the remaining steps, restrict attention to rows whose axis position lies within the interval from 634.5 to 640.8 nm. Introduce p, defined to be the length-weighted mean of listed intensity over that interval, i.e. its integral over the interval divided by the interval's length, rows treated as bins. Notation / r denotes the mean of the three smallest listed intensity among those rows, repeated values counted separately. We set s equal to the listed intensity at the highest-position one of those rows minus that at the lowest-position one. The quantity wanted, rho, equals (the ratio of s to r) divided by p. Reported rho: -0.004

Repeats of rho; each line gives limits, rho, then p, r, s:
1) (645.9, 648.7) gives -0.025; 5.73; 5.0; -0.73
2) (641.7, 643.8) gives 0.000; 5.71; 5.5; 0.01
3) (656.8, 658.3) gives -0.004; 5.85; 5.6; -0.14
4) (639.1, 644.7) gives 0.009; 5.48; 4.9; 0.24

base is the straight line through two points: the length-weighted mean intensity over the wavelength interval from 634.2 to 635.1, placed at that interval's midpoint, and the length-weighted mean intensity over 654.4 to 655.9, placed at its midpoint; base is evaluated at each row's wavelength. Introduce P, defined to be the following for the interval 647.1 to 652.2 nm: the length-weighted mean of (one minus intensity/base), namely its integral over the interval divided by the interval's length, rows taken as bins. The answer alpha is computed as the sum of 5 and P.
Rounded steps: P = 0.03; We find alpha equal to 5.03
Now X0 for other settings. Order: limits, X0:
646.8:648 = 646.995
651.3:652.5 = 652.230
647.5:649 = 647.889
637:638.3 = 637.384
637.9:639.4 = 637.971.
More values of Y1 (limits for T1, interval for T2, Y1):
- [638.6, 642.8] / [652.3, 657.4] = -0.09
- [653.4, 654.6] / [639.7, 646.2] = 0.08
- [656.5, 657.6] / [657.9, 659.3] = 0.01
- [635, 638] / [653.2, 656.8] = -0.10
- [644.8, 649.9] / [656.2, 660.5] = -0.05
